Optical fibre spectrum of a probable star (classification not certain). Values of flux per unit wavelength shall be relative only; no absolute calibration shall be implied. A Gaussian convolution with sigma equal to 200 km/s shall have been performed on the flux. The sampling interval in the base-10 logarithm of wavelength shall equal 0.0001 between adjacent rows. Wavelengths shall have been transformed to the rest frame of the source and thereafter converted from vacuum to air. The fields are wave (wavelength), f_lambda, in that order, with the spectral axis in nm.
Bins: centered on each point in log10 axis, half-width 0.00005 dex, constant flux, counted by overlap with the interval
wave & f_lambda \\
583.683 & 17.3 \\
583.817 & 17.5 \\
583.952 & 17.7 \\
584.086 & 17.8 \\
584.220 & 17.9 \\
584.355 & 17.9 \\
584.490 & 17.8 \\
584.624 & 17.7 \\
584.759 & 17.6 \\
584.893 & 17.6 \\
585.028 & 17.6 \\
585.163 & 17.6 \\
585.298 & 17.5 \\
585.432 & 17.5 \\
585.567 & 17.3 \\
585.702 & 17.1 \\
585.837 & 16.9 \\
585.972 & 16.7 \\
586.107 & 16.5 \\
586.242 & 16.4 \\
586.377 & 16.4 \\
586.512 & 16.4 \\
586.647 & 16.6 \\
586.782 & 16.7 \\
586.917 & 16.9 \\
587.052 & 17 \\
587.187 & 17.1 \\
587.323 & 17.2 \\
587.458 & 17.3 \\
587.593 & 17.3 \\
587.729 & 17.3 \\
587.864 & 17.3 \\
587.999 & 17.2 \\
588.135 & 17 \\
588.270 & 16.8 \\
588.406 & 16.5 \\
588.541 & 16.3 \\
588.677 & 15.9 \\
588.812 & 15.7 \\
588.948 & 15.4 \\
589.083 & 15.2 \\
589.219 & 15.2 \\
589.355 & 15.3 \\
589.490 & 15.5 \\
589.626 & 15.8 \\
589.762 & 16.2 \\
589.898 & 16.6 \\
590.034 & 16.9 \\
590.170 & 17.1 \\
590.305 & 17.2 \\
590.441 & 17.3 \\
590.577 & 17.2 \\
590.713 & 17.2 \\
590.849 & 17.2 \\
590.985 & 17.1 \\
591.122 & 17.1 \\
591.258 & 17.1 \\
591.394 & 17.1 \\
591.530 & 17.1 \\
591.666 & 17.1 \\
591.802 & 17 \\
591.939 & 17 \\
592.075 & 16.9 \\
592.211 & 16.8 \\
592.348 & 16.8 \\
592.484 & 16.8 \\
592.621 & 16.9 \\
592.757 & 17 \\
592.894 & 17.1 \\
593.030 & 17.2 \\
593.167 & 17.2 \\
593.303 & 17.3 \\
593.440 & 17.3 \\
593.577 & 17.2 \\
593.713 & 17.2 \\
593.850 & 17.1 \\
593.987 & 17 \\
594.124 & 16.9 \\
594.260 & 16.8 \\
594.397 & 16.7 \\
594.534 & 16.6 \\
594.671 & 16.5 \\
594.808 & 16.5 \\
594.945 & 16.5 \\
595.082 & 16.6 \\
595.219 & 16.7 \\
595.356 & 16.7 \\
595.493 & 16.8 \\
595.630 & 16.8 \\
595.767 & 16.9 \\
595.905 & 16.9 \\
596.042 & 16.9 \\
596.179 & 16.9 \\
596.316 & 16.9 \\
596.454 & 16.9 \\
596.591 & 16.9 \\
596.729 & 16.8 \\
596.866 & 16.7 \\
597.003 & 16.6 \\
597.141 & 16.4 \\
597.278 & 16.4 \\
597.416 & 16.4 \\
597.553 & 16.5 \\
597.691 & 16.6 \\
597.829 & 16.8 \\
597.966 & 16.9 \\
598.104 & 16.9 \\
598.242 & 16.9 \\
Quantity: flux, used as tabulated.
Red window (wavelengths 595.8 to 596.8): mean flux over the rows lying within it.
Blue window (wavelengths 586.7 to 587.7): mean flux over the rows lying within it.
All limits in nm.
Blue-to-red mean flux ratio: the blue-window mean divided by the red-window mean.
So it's 1.01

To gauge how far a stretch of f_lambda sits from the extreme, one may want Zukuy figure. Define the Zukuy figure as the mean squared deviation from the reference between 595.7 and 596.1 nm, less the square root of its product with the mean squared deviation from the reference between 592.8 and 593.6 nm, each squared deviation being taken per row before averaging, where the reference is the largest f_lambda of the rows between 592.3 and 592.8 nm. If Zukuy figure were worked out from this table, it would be -0.01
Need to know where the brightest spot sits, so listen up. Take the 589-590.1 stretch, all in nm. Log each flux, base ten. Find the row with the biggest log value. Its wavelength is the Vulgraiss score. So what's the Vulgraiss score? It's 590.034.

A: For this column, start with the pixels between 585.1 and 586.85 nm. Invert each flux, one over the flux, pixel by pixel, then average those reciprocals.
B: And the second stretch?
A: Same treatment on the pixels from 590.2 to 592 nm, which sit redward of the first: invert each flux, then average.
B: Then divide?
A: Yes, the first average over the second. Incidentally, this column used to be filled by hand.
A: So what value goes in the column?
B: 1.01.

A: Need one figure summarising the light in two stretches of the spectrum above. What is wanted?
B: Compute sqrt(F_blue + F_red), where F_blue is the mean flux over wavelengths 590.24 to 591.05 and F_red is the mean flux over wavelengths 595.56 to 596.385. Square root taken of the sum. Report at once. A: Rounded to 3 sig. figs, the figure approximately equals 5.84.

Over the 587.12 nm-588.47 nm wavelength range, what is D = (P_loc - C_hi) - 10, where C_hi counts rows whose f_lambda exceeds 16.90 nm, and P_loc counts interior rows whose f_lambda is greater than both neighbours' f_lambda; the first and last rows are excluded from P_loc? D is -18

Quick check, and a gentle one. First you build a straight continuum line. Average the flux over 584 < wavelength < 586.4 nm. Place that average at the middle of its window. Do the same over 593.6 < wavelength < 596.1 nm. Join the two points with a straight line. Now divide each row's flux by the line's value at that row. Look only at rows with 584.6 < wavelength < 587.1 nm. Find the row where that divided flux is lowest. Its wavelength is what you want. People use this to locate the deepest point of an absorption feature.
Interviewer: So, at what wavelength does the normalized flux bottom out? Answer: 586.242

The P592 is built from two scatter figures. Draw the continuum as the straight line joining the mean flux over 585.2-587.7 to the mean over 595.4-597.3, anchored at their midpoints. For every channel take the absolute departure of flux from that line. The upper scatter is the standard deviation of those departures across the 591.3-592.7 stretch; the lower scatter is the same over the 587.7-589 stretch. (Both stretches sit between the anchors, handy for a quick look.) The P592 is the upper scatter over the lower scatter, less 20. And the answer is -19.8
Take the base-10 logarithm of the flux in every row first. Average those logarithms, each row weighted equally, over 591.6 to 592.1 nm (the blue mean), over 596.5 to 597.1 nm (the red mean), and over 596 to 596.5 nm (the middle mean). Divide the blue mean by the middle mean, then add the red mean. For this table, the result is 2.23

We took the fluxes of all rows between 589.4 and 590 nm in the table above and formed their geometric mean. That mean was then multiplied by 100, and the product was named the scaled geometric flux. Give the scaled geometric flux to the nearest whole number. 1602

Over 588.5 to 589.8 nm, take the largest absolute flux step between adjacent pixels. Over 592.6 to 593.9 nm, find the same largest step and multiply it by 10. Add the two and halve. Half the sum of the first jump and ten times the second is 0.7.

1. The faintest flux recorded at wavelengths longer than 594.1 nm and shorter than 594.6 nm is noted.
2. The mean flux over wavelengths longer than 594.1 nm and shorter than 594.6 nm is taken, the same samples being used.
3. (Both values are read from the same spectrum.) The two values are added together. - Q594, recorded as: 33.4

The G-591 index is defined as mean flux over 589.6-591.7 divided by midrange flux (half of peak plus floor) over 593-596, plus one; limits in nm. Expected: 2.00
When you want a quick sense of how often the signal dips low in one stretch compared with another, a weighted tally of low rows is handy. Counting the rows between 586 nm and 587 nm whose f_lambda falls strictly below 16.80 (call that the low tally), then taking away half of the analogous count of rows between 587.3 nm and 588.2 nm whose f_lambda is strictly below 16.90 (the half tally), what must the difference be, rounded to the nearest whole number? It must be 6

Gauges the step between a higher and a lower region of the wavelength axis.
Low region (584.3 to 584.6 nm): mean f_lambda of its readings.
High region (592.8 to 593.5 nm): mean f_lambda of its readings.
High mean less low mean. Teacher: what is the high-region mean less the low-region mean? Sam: -0.63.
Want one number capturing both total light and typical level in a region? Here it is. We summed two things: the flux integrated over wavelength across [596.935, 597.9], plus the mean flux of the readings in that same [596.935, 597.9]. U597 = 32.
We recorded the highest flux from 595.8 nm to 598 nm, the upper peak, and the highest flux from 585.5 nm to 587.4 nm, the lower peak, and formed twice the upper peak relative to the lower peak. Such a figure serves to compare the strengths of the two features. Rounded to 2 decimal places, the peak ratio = 1.95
